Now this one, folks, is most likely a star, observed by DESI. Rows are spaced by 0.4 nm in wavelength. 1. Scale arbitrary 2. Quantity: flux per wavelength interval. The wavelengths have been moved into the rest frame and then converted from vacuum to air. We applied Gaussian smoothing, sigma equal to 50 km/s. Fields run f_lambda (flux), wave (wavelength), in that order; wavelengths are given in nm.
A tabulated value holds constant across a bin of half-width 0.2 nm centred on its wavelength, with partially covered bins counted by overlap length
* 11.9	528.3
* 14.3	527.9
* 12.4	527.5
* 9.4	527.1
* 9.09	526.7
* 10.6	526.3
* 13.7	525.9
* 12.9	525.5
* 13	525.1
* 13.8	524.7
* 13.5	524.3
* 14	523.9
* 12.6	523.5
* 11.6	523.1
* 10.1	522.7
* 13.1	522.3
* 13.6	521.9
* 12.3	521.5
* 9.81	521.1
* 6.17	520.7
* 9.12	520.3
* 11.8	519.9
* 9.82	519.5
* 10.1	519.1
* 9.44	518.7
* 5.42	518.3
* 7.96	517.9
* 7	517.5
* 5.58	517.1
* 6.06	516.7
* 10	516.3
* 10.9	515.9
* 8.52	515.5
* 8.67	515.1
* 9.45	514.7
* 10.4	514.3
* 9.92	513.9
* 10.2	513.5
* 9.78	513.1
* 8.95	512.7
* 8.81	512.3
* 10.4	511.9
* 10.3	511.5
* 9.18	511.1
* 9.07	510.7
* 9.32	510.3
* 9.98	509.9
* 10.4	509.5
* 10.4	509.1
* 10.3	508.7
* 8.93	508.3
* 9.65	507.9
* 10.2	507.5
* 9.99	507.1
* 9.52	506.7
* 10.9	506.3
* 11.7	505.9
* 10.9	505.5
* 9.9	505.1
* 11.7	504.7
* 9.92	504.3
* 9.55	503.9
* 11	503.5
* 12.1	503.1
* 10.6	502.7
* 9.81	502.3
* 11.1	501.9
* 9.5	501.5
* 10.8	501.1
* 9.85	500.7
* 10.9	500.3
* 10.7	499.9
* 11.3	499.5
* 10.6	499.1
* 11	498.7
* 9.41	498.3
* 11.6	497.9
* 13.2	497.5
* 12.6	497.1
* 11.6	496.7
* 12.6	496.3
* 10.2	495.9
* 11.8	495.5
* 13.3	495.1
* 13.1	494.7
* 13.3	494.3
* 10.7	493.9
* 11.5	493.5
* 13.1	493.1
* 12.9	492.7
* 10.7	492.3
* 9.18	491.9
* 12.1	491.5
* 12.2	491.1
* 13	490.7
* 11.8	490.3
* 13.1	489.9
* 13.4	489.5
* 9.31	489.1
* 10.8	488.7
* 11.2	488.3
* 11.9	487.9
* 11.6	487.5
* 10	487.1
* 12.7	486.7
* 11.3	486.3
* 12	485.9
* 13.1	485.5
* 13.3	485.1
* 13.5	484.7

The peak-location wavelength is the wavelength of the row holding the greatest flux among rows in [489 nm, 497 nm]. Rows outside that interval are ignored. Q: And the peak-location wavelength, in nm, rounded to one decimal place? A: 489.5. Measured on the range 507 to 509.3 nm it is 509.1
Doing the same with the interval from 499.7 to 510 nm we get 503.1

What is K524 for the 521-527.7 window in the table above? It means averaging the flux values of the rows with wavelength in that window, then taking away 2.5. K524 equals 9.6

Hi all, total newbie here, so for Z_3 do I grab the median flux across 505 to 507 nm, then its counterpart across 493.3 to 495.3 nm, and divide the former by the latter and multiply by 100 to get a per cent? 83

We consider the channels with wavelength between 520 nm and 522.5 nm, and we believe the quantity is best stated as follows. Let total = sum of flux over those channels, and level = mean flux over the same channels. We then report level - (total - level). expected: -43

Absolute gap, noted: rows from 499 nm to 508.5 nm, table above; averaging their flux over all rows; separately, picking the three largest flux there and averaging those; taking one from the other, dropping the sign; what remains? 1.37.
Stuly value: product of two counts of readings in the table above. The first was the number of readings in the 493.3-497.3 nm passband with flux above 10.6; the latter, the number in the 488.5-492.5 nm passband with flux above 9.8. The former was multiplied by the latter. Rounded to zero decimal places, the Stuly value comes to 72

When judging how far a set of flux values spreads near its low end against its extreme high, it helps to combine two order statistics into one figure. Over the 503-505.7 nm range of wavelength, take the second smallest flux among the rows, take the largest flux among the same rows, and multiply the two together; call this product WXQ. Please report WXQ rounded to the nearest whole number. 120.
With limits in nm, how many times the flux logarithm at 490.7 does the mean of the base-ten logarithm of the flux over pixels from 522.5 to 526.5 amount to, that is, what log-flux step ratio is 0.98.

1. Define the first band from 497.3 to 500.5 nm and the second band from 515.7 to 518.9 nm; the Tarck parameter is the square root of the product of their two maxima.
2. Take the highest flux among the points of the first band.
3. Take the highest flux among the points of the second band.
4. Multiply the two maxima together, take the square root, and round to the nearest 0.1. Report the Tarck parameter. 12.0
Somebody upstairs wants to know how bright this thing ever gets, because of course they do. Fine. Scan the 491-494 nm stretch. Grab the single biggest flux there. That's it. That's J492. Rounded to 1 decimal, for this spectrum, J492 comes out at 13.1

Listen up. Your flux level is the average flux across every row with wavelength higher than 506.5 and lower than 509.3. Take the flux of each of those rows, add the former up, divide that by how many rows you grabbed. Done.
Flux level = 9.9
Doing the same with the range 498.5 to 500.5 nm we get 10.9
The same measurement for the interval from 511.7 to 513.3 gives 9.5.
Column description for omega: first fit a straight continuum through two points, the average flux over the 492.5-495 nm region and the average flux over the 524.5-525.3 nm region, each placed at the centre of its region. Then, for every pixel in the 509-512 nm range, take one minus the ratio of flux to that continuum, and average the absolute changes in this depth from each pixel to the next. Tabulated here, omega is 0.03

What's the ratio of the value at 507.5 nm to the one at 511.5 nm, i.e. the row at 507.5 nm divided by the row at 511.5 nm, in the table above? 0.99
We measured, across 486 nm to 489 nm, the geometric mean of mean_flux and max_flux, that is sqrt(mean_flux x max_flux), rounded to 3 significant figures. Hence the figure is 12.0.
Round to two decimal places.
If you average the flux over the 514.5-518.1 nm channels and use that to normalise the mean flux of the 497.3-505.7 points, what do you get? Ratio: 1.30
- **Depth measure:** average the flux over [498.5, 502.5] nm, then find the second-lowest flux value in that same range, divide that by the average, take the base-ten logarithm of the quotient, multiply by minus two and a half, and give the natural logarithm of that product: -2.5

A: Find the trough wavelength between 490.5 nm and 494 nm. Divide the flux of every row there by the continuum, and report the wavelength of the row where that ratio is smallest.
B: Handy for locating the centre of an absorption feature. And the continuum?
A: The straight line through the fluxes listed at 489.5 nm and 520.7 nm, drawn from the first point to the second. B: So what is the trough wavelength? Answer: 491.9 nm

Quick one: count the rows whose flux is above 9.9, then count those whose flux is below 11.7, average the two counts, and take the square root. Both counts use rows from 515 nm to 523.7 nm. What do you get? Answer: 3.7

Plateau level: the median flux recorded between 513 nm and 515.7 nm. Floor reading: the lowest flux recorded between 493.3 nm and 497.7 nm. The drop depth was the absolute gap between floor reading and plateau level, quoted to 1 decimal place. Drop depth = 0.4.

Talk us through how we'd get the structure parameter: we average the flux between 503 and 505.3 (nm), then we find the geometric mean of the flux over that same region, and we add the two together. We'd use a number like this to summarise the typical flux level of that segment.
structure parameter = 21.3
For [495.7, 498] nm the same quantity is 23.9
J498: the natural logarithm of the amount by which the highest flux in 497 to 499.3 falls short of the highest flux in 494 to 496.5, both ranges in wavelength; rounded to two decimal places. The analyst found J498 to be -2.30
